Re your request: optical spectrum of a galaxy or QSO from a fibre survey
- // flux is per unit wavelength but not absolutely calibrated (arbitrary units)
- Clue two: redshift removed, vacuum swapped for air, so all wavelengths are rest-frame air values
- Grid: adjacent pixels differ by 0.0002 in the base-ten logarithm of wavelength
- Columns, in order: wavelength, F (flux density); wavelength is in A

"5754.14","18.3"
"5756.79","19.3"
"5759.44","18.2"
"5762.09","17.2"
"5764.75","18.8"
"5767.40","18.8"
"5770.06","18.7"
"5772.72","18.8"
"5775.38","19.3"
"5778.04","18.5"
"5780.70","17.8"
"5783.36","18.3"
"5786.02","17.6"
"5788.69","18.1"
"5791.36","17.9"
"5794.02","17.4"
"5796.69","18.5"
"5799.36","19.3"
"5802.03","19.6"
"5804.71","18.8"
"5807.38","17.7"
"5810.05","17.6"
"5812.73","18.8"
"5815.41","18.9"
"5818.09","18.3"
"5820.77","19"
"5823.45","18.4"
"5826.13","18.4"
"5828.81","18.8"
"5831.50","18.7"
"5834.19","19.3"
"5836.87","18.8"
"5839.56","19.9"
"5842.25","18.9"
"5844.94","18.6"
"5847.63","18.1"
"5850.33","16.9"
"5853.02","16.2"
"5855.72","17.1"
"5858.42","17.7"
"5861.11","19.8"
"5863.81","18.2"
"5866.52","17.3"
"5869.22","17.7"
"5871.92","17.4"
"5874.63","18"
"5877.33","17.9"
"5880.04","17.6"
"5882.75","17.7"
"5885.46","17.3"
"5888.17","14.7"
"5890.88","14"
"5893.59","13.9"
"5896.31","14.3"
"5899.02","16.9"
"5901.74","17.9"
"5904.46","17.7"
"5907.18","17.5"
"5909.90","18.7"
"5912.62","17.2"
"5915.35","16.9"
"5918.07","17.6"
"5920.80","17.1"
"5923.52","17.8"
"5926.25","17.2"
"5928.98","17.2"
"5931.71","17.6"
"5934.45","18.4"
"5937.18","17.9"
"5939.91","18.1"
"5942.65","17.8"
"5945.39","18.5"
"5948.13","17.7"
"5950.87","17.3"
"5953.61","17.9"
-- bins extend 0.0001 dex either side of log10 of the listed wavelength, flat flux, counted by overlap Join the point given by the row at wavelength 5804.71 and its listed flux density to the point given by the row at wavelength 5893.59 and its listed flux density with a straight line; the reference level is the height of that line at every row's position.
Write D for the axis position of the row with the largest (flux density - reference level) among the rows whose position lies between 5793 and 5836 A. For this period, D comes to 5834.19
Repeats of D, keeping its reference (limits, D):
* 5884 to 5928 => 5909.90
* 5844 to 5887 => 5861.11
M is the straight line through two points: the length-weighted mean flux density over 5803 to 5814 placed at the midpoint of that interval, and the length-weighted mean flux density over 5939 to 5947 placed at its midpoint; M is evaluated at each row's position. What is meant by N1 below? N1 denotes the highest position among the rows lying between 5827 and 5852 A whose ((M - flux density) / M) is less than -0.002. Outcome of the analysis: 5844.94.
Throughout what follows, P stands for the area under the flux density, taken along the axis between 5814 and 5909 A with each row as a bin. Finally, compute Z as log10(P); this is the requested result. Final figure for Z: 3.2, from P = 1677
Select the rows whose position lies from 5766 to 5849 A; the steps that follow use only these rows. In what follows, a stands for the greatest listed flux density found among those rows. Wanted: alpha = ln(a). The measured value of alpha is 2.99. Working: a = 19.9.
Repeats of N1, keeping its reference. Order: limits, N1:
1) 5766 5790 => 5778.04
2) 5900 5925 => 5909.90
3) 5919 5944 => 5934.45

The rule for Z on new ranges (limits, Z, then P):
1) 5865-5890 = 2.6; 431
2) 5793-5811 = 2.5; 332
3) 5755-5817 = 3.1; 1143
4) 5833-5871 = 2.8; 690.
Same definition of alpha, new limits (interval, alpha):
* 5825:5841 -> 2.99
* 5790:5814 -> 2.98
